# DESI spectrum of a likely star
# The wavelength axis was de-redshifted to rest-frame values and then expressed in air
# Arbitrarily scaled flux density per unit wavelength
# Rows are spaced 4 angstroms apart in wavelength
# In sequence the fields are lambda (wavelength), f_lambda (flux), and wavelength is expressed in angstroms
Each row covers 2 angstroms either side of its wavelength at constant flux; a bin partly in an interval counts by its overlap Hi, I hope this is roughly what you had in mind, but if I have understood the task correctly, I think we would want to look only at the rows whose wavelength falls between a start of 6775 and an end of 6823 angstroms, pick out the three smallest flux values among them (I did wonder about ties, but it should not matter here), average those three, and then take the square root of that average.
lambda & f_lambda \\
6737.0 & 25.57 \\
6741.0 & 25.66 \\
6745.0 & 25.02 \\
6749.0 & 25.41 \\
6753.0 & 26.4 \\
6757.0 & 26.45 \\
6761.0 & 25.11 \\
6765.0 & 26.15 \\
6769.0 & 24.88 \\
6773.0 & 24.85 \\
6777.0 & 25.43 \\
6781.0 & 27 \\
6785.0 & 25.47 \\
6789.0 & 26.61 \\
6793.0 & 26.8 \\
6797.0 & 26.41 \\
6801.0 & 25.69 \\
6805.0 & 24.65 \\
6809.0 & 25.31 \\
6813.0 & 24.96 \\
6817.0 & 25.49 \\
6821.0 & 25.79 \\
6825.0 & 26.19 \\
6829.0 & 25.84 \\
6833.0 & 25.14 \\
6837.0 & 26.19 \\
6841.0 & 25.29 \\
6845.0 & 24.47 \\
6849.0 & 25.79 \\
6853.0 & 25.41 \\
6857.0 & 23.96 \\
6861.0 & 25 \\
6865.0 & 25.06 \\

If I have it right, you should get 5.00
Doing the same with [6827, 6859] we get 4.95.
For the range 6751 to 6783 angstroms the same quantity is 4.99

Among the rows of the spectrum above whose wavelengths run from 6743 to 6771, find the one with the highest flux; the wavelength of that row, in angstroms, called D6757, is 6757.0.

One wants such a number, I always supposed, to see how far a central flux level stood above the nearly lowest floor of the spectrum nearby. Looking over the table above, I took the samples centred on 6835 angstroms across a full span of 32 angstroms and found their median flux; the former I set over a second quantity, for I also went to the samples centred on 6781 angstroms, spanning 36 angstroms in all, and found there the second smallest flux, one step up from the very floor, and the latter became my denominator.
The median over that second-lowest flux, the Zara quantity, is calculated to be 1.04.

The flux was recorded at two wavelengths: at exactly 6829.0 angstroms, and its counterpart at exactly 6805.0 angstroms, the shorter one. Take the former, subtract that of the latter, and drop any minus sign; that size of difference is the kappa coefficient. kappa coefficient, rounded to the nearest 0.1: 1.2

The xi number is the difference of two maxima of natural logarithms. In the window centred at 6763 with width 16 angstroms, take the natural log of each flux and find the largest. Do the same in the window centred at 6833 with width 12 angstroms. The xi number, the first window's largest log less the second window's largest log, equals 0.010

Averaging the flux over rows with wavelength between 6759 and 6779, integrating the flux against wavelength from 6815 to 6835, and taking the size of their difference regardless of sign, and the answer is 489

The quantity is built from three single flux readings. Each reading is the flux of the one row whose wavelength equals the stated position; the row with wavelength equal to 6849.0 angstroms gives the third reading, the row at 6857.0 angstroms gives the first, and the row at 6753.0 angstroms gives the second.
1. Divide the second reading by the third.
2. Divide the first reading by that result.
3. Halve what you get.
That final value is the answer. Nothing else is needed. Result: 11.7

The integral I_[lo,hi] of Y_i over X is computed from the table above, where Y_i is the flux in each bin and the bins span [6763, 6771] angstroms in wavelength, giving 204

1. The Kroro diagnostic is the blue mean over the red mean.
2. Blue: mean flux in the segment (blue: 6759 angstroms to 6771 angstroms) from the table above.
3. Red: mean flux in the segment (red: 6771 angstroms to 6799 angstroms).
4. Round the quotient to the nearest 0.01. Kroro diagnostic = 0.97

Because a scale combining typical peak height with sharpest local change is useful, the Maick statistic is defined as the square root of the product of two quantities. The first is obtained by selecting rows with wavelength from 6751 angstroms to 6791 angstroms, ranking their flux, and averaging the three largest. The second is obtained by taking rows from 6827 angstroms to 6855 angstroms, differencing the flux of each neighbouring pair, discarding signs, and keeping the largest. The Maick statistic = 5.9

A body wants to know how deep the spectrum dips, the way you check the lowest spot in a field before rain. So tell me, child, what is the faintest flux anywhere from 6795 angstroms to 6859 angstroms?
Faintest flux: 23.96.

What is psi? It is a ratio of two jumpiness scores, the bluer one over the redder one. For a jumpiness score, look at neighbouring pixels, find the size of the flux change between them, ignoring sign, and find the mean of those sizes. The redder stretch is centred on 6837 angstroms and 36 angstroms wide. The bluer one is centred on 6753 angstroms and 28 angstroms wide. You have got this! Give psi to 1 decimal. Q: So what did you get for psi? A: 1.0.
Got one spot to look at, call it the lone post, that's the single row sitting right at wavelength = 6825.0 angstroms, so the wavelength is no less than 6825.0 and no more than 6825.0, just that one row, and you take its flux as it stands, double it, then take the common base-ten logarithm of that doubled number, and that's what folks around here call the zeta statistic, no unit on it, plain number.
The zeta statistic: 1.72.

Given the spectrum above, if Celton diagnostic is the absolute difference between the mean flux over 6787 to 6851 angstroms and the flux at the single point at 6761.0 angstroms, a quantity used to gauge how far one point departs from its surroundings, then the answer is 0.6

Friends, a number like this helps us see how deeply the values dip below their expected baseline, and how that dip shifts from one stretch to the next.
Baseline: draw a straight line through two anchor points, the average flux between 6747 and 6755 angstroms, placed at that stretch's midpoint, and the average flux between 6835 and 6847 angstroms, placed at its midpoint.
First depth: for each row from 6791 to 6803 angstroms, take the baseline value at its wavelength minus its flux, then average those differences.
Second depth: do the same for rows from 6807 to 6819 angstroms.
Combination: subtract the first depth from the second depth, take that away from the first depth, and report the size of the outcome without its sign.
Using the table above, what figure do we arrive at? 1.64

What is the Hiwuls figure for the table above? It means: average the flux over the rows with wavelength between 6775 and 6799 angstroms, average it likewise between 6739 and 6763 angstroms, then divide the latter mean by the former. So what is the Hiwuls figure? 0.977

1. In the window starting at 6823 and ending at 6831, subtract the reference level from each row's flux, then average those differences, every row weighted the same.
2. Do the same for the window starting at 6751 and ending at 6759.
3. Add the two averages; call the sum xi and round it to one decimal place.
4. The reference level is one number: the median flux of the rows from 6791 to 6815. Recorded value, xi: 1.4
